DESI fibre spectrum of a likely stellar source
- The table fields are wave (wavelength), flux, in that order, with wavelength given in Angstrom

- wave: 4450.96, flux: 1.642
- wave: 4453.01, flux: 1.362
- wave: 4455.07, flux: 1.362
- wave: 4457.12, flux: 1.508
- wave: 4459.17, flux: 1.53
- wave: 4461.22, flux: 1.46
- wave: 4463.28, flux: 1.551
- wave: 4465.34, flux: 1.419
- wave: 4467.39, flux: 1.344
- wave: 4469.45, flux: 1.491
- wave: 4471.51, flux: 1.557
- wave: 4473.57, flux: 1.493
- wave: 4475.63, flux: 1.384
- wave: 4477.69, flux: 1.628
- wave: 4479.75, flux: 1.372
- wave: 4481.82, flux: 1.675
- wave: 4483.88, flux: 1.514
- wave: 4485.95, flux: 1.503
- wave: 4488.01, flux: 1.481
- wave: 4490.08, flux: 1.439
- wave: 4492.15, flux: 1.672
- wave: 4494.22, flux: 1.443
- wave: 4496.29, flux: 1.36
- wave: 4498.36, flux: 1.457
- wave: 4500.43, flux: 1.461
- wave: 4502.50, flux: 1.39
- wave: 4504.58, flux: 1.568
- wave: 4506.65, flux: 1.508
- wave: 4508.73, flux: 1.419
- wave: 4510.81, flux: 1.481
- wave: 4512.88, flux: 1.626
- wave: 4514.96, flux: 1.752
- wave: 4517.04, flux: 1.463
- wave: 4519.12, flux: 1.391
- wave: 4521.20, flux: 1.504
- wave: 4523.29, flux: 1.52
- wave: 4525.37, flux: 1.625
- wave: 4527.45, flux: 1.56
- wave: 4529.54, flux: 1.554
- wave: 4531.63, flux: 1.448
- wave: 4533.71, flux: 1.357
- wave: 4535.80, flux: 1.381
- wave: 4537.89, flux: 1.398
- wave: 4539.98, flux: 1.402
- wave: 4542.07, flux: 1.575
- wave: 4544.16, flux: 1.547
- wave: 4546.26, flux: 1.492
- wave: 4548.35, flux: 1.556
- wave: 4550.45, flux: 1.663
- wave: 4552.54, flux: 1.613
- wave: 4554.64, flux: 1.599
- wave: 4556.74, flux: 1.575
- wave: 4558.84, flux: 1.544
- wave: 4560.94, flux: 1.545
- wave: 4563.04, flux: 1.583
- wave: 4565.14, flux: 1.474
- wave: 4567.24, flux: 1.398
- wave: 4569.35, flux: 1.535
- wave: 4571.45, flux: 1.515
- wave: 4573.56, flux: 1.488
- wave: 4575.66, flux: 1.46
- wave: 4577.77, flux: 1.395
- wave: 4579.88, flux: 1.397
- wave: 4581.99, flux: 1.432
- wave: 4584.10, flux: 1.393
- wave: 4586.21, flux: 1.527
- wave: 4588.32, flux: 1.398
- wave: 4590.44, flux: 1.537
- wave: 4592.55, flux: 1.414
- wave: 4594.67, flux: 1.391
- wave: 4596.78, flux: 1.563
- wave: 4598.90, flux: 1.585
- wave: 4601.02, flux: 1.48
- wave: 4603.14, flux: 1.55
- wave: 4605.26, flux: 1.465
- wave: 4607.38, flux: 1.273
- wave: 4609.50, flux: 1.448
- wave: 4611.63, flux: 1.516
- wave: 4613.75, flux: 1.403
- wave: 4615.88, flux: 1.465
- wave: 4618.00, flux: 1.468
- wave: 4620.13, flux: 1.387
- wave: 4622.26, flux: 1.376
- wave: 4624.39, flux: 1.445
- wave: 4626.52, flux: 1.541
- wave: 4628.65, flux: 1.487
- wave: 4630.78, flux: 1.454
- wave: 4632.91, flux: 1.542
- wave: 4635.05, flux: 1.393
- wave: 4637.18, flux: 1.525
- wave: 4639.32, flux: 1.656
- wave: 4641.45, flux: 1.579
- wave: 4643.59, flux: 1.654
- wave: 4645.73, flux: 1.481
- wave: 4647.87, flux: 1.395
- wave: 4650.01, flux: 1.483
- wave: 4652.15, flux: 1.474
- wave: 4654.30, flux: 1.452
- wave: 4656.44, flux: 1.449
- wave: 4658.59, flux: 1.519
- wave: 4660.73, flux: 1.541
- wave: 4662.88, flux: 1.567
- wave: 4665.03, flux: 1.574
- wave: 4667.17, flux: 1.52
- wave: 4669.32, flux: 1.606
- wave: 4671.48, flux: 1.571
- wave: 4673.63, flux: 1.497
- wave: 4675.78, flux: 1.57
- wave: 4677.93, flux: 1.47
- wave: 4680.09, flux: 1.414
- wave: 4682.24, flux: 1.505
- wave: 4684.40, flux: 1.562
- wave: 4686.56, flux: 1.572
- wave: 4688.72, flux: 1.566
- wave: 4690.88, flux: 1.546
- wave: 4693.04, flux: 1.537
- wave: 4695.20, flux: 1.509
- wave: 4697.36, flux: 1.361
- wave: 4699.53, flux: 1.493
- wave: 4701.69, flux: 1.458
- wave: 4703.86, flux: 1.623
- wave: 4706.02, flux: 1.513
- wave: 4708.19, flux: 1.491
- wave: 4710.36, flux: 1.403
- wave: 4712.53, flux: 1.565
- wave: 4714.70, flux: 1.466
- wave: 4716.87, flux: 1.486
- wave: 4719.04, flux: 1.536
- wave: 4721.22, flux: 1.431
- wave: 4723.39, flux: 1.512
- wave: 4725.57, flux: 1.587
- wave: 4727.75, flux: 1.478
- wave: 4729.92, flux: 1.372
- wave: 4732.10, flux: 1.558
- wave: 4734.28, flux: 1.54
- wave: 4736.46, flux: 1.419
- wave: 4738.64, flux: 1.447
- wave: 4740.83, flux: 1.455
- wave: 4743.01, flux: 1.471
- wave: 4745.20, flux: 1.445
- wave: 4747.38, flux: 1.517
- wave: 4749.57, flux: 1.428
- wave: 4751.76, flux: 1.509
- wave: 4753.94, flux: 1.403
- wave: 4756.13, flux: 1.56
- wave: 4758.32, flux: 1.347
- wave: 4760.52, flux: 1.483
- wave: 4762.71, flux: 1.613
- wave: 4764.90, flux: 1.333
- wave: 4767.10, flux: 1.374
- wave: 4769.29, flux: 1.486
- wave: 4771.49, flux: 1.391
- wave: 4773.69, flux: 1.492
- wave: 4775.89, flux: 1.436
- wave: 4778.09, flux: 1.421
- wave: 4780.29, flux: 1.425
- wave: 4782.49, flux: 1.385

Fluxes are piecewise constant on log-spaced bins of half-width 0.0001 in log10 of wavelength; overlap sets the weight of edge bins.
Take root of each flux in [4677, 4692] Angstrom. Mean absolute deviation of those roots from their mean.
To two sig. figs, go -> 0.020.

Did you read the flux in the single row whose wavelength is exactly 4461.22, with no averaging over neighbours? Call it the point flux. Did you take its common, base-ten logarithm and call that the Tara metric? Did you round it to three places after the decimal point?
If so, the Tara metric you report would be 0.164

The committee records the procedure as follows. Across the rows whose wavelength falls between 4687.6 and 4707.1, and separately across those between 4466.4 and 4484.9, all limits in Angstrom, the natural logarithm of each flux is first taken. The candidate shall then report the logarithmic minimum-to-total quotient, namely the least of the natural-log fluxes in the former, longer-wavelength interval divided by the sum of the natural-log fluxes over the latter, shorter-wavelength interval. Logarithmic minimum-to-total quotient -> 0.086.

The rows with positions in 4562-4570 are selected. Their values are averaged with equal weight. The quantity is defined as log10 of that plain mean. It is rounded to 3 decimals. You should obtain 0.175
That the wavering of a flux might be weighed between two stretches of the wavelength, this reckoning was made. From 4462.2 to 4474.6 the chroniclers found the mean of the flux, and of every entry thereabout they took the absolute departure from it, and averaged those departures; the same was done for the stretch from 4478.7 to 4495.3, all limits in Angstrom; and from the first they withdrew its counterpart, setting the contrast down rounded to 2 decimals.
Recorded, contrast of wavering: -0.02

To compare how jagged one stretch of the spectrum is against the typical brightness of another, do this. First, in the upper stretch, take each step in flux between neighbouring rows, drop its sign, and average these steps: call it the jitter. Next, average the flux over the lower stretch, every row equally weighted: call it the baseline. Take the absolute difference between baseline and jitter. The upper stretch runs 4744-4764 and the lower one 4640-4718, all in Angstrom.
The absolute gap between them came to 1.39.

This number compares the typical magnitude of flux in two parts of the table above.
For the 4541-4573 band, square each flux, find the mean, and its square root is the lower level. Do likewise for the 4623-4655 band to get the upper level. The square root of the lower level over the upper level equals 1.01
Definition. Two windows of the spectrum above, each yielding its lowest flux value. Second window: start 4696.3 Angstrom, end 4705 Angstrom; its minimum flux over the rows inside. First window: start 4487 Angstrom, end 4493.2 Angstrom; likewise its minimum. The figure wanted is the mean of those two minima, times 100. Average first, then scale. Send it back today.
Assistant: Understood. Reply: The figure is 140.0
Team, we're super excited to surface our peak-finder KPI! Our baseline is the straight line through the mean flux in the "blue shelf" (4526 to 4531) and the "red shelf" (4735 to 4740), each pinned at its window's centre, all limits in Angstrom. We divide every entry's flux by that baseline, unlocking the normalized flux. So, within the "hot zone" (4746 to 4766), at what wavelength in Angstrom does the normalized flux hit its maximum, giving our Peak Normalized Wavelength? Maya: 4762.71 Angstrom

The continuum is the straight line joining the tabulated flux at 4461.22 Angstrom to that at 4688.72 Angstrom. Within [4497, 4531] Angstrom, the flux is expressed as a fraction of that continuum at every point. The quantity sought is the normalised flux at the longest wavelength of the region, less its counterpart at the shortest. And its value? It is 0.06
